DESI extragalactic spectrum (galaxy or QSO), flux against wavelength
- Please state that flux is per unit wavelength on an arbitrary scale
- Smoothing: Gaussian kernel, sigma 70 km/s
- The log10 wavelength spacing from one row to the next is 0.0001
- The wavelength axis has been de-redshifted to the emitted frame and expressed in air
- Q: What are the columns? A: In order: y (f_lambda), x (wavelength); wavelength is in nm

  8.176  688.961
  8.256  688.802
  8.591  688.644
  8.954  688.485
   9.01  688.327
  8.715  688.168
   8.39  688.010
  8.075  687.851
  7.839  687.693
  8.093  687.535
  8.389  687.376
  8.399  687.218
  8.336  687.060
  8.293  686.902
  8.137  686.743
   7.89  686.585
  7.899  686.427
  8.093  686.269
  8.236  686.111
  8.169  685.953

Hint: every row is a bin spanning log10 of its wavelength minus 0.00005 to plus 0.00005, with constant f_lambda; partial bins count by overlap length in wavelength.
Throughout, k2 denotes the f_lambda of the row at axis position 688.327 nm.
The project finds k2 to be 9.01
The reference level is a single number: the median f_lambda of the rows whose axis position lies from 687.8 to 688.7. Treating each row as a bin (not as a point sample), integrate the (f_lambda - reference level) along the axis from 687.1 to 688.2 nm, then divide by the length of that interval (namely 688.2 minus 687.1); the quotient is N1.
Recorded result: -0.40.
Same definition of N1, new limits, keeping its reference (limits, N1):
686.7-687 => -0.42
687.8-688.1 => -0.39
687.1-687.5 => -0.30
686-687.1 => -0.53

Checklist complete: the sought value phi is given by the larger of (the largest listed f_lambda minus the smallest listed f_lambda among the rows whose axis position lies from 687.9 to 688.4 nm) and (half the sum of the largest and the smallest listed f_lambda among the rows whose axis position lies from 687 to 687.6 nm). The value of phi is 8.25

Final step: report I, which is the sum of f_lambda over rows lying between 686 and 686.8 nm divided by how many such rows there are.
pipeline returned 8.05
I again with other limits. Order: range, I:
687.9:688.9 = 8.65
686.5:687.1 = 8.16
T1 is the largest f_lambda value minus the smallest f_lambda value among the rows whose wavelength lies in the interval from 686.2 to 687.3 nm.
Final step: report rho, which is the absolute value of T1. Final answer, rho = 0.51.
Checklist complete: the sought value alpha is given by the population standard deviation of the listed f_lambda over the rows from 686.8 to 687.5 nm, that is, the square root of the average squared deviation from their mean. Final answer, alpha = 0.04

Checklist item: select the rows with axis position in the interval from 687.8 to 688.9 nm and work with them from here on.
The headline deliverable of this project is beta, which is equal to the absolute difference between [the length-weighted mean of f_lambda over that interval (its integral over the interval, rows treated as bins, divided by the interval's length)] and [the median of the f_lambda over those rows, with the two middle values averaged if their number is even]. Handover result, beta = 0.018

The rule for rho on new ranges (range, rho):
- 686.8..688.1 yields 0.56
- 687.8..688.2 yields 0.64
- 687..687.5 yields 0.06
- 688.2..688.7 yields 0.42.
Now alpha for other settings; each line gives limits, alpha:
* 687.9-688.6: 0.24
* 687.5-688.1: 0.20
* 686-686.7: 0.14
